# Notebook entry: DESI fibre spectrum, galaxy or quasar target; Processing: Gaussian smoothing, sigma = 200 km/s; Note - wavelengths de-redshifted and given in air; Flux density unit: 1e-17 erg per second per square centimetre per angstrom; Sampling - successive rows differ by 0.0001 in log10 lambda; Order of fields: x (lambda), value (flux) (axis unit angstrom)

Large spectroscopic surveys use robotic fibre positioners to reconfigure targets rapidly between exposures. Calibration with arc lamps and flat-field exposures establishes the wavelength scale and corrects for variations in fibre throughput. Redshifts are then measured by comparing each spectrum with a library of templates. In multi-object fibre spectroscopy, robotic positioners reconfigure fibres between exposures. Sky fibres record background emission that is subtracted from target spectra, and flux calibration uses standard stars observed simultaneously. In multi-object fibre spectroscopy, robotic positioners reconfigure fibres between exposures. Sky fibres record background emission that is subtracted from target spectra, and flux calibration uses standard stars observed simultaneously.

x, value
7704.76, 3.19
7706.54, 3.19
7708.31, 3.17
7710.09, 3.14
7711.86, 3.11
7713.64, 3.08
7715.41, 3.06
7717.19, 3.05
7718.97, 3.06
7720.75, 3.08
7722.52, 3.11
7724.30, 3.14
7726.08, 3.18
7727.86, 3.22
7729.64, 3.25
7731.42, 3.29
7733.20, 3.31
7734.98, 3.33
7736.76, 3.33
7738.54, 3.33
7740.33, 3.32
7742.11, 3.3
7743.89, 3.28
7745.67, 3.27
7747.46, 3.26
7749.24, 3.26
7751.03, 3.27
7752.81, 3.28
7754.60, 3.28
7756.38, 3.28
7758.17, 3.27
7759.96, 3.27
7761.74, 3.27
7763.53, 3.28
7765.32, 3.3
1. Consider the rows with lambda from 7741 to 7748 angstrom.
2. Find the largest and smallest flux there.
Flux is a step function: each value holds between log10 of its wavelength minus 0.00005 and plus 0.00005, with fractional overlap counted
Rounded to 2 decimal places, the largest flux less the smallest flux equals 0.04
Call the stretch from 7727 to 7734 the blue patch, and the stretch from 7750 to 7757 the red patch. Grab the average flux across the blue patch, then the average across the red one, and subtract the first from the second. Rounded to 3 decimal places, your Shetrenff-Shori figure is 0.010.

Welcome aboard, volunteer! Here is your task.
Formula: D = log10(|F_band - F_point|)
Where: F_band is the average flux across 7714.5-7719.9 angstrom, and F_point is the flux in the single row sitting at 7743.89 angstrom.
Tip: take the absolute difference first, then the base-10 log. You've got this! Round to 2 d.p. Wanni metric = -0.65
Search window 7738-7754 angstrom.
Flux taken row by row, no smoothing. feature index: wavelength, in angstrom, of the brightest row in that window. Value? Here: 7738.54 angstrom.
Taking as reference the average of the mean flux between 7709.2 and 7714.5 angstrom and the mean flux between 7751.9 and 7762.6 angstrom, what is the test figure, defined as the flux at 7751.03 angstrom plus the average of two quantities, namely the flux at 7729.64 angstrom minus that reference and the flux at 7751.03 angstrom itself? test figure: 4.93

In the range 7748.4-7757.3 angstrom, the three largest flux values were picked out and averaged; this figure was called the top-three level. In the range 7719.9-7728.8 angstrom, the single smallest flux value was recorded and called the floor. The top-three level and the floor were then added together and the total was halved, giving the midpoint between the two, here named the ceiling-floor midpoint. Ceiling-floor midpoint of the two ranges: 3.18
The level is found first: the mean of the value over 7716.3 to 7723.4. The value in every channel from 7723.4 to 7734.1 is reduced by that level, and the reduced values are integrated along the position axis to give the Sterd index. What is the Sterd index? 1.67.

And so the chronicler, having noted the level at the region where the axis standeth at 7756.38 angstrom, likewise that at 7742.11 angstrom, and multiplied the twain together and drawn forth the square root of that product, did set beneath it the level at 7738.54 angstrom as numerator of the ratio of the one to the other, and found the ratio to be 1.012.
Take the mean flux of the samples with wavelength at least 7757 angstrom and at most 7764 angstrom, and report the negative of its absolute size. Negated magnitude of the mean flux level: -3.27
